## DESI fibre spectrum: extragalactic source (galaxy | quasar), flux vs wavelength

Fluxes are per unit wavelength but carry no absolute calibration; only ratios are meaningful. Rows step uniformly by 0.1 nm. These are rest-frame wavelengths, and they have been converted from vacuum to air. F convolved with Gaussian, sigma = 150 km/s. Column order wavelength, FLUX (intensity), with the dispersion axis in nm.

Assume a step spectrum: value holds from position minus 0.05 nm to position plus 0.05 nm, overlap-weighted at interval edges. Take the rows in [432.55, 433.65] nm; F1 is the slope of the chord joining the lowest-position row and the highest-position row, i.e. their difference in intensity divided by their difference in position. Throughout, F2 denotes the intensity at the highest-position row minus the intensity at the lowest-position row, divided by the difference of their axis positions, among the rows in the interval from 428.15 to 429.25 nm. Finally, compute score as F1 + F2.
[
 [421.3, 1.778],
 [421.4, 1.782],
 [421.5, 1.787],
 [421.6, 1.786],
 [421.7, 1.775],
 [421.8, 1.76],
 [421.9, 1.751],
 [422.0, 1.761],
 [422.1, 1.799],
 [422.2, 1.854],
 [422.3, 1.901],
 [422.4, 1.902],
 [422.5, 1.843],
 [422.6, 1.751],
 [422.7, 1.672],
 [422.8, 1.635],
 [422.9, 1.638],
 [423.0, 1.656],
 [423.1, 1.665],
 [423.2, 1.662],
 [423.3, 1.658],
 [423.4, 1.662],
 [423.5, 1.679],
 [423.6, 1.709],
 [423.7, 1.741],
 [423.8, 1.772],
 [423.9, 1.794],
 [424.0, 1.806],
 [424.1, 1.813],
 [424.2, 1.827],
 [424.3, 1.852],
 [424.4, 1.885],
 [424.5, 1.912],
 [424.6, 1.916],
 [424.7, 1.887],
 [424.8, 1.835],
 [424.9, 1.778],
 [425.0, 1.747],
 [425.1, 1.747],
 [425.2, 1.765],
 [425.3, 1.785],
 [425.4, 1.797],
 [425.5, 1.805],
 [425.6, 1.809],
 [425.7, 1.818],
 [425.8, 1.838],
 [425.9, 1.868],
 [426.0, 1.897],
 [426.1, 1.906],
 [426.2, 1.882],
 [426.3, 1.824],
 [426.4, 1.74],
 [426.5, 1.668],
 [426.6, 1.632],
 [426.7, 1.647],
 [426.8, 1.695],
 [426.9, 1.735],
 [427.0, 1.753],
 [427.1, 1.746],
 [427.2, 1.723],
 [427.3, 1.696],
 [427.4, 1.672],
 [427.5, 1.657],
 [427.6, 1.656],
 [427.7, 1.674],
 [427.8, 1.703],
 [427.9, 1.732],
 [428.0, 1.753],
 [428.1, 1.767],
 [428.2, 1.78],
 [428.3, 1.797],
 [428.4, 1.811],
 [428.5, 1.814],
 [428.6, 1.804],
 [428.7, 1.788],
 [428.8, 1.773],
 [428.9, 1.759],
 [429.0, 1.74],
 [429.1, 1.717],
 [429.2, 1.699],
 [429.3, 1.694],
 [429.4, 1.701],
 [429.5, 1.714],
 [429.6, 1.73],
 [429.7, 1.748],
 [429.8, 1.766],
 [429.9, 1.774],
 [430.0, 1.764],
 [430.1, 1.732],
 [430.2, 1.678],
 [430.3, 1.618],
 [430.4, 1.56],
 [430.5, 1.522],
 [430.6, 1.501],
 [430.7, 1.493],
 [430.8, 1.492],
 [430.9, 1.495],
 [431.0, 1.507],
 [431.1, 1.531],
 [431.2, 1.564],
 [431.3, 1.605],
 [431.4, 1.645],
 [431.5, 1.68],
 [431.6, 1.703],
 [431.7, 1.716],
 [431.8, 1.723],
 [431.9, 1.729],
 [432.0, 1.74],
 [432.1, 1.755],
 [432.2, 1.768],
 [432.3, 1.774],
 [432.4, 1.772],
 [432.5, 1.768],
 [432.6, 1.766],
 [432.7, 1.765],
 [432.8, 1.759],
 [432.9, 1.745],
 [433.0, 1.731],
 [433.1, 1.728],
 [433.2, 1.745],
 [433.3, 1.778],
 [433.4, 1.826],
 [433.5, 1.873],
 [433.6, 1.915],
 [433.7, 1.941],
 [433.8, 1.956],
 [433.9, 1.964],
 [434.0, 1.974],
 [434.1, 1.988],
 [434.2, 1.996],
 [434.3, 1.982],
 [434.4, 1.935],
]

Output 0.07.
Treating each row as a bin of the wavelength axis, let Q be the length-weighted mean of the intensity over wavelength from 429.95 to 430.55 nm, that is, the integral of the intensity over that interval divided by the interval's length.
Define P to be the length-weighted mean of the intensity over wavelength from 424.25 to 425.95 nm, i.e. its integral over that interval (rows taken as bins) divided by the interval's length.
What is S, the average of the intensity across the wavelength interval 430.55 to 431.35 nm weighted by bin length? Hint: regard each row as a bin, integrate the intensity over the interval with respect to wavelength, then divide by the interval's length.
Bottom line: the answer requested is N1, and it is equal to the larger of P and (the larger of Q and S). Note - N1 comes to 1.83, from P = 1.83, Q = 1.65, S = 1.52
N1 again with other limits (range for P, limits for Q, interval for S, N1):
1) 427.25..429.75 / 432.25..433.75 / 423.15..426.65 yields 1.79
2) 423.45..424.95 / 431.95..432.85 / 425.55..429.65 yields 1.81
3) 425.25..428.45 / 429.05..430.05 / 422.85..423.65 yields 1.76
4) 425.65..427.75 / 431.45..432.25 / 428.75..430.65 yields 1.75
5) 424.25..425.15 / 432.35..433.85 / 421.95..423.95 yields 1.84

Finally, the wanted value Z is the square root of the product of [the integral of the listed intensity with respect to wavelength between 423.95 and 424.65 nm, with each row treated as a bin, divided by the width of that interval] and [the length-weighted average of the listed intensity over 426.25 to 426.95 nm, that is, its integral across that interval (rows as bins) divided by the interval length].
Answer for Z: 1.78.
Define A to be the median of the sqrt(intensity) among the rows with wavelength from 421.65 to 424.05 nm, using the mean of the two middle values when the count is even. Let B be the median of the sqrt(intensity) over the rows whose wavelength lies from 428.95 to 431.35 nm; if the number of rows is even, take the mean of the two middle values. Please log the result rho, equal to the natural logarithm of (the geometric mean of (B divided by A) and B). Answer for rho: 0.121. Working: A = 1.32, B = 1.30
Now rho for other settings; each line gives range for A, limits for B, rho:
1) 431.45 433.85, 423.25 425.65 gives 0.151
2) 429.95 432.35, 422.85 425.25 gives 0.158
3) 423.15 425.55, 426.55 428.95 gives 0.132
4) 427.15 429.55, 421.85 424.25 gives 0.143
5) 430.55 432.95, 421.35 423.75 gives 0.145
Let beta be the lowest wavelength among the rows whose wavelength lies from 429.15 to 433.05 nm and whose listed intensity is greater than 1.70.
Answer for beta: 429.4 nm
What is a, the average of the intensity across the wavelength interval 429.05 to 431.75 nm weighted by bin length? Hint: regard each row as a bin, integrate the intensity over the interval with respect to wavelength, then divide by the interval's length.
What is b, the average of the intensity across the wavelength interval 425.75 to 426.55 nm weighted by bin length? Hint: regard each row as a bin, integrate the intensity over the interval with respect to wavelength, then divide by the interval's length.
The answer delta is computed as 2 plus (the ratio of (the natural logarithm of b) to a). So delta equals 2.37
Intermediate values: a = 1.64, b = 1.83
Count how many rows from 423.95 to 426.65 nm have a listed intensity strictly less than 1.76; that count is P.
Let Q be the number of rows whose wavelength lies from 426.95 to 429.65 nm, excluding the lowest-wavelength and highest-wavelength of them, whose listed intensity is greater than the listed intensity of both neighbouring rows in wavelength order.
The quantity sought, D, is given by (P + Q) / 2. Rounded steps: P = 5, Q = 1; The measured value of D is 3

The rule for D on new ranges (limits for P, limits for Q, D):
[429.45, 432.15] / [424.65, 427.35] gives 13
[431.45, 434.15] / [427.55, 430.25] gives 7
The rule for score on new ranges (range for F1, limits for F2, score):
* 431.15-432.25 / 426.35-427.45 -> 0.14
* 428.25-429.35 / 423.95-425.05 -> -0.16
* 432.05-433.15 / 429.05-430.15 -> -0.01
